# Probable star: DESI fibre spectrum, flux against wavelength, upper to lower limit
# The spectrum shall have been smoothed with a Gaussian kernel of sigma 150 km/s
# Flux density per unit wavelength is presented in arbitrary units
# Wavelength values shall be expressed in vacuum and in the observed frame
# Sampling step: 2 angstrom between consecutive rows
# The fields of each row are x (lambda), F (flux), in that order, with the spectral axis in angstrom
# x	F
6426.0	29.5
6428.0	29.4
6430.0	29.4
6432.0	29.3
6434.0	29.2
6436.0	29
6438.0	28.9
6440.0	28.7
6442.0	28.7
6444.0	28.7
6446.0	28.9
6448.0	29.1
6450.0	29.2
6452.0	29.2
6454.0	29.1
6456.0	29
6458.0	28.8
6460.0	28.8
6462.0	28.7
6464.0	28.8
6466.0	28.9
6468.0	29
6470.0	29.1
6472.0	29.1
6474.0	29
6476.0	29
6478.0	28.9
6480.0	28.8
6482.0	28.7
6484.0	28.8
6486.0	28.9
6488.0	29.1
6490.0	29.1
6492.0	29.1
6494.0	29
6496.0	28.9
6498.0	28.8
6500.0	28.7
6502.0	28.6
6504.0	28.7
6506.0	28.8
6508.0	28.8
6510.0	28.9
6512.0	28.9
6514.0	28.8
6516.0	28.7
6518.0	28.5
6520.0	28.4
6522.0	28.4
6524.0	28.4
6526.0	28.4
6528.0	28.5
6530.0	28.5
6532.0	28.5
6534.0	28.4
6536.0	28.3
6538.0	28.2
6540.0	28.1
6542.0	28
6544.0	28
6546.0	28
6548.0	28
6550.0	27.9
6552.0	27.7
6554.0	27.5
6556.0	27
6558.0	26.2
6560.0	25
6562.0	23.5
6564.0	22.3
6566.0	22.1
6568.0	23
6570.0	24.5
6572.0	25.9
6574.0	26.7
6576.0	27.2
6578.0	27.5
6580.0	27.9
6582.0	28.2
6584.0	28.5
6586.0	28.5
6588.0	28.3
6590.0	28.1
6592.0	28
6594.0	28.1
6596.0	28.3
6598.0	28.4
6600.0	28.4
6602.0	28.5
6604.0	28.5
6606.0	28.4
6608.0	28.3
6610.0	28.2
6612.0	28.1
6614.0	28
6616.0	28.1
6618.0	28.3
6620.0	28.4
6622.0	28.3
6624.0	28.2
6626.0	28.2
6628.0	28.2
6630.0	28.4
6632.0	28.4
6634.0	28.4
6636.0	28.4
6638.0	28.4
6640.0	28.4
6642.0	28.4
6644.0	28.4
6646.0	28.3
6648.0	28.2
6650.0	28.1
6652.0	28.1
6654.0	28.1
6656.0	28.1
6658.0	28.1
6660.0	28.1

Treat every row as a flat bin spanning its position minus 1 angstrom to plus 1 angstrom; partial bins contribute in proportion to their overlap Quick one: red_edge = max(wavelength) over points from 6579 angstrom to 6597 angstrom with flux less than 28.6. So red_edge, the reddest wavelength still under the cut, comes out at 6596.0 angstrom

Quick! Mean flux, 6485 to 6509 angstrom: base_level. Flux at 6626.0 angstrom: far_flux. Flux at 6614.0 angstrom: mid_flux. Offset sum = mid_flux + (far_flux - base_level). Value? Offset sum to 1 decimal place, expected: 27.3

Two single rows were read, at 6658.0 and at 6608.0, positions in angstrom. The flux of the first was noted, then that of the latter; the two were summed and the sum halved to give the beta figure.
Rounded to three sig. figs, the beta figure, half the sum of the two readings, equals 28.2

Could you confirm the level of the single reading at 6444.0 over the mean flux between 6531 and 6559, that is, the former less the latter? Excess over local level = 0.9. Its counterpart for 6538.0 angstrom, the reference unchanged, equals 0.4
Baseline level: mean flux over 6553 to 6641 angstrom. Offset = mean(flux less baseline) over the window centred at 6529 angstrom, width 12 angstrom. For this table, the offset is 1.1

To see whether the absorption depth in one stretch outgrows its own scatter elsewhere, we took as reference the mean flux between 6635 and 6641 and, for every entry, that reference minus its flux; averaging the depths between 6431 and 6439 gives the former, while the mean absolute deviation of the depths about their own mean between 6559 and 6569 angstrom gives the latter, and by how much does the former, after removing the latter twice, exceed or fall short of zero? -2.41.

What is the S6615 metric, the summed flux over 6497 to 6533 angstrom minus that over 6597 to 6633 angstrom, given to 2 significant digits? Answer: 6.0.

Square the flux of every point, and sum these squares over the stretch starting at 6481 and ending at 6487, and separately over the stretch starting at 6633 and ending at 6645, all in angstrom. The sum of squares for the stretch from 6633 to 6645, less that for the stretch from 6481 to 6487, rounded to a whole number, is 2351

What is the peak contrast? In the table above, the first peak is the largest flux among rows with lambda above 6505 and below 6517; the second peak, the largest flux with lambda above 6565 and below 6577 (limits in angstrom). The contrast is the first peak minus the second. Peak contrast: 1.70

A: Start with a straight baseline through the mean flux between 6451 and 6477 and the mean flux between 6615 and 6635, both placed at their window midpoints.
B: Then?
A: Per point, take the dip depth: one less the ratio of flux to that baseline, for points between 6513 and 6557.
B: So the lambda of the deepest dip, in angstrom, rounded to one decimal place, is 6556.0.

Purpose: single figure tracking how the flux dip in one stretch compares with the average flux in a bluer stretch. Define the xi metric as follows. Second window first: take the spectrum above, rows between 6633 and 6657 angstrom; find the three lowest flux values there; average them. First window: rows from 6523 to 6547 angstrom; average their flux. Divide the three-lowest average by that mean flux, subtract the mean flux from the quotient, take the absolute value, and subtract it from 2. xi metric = -25.3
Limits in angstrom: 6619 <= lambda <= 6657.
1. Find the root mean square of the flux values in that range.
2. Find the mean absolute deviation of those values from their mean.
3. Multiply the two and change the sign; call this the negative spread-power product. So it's -3.2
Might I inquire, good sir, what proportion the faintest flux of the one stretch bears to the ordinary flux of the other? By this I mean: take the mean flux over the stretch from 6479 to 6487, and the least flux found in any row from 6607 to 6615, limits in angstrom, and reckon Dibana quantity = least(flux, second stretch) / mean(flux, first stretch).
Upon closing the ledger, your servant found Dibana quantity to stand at 0.972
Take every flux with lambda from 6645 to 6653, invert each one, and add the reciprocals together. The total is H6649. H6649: 0.1420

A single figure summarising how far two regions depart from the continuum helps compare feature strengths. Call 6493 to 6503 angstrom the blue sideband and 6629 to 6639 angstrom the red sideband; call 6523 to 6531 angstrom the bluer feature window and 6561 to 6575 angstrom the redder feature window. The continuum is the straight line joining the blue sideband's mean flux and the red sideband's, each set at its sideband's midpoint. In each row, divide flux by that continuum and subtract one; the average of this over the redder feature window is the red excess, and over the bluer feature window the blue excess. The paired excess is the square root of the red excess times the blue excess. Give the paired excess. 0.038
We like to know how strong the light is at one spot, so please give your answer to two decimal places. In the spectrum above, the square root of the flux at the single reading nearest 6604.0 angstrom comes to 5.34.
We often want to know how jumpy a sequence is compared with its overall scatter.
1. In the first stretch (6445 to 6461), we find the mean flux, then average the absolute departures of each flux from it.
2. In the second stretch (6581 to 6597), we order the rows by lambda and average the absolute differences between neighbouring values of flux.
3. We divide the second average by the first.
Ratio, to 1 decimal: 1.1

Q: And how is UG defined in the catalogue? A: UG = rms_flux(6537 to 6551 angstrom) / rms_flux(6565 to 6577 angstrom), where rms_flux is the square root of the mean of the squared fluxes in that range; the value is 1.12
